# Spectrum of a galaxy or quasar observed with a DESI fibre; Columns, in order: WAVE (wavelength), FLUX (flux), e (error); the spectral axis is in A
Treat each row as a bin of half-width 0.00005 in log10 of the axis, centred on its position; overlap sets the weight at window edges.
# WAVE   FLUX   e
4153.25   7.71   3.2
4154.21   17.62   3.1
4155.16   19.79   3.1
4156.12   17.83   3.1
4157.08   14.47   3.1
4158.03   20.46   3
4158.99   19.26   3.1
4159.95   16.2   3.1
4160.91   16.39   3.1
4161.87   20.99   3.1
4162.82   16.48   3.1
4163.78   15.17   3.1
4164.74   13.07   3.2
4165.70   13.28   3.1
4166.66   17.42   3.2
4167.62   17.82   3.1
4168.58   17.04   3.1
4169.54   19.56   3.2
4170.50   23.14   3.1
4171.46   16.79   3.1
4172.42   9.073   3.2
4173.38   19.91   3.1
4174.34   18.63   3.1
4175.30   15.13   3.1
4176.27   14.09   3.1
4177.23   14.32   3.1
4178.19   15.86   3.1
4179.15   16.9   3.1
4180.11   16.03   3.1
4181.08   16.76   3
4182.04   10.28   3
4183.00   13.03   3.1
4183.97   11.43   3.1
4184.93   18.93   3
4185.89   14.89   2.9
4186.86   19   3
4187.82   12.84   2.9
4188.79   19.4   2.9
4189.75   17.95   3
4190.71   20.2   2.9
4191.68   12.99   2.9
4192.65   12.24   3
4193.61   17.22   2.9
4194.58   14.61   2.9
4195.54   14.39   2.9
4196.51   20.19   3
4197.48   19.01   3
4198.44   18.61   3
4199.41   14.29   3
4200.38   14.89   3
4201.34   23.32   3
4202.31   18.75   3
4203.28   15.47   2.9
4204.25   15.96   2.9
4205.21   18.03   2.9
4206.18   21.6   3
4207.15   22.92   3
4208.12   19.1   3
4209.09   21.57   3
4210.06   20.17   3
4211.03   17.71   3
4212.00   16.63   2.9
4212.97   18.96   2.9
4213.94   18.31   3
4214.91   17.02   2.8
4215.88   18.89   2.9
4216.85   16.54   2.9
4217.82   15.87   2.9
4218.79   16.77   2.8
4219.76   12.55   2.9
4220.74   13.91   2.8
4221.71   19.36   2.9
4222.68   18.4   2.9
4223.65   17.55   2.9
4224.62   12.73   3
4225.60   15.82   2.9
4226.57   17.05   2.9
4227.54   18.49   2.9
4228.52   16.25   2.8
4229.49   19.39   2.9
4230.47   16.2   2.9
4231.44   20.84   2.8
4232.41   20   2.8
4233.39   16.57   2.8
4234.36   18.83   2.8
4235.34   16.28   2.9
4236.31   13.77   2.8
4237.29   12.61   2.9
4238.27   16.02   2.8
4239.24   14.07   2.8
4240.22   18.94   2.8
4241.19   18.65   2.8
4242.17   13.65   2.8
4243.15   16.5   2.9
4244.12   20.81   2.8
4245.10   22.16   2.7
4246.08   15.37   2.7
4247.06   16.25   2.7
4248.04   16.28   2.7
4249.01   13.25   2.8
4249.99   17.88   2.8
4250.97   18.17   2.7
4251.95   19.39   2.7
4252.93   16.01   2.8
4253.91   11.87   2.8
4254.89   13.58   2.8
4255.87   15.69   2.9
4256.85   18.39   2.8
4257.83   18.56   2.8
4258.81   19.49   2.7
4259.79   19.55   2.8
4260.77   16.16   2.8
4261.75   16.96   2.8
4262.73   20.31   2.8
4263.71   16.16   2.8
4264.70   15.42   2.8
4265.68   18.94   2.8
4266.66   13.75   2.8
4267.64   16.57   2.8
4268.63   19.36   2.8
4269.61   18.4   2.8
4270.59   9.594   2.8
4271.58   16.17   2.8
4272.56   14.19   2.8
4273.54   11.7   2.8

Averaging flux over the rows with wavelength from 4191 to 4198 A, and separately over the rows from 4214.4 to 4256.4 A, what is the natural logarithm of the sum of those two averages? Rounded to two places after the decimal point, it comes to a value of 3.48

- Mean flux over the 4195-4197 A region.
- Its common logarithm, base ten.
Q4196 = 1.24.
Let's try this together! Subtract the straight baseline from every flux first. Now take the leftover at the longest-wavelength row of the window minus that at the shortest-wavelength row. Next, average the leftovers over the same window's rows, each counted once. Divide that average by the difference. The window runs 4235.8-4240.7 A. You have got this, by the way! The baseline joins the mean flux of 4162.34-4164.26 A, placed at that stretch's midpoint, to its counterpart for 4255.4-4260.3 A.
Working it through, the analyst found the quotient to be -0.54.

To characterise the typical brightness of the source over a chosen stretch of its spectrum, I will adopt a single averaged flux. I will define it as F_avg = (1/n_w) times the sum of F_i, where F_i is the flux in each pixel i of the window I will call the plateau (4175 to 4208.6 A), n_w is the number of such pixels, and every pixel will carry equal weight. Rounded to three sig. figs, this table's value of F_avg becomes 16.6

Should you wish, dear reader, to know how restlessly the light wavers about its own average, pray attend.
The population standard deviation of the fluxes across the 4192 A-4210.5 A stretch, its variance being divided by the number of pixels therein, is 3.11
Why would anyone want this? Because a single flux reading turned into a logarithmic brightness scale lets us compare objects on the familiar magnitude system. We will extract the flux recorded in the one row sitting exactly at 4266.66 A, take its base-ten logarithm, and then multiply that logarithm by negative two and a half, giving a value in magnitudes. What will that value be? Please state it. -2.85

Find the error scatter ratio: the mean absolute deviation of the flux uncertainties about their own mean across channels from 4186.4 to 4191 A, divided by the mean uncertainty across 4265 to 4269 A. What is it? 0.0171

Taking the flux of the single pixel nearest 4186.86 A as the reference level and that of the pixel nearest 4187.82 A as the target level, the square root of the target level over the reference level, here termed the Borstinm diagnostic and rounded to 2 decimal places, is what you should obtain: 0.82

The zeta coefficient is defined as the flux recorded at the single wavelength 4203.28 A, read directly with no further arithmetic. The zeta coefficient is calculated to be 15.47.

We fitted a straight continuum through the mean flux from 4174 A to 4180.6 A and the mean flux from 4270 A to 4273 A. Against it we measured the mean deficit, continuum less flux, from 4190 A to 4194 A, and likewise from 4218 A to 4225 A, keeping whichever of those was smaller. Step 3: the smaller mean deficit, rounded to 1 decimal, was -1.2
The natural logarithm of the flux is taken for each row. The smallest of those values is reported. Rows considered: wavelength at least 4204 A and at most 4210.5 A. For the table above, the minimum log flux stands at 2.77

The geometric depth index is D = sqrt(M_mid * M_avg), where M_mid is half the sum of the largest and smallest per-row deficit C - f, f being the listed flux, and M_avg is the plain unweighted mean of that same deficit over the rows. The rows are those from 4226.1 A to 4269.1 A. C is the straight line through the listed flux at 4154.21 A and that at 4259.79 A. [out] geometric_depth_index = 2.3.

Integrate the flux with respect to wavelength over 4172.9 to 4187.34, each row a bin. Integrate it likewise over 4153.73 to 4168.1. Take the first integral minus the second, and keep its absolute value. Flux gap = 19.1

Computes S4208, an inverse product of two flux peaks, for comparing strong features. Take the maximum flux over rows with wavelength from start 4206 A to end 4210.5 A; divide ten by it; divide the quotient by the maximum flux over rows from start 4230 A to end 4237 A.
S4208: 0.0209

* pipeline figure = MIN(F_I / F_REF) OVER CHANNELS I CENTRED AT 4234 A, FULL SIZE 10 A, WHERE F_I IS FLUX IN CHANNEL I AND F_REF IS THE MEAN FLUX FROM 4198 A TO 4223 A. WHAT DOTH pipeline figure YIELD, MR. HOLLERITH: 0.704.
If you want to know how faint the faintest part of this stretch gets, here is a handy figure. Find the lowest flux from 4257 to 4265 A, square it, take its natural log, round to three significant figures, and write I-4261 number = 5.47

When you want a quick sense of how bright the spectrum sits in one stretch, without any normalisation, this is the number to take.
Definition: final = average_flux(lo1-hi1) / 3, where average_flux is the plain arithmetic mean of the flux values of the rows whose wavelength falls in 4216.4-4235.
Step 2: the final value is 5.67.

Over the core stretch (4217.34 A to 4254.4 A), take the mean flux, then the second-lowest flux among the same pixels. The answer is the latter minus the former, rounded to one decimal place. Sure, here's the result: -4.1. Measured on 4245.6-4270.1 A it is -3.6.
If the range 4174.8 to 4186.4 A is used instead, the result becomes -3.4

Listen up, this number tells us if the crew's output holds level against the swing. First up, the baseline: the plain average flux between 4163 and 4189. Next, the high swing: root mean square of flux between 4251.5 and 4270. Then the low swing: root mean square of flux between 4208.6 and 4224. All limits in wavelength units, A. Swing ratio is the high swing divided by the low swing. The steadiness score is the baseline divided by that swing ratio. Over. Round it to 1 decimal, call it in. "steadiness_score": 16.3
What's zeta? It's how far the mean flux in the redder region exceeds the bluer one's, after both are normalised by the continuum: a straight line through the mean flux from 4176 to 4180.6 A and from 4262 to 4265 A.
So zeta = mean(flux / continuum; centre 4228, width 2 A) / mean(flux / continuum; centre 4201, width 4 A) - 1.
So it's -0.06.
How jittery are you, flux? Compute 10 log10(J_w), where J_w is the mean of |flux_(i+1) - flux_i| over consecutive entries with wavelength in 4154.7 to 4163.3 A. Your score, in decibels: 4.9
